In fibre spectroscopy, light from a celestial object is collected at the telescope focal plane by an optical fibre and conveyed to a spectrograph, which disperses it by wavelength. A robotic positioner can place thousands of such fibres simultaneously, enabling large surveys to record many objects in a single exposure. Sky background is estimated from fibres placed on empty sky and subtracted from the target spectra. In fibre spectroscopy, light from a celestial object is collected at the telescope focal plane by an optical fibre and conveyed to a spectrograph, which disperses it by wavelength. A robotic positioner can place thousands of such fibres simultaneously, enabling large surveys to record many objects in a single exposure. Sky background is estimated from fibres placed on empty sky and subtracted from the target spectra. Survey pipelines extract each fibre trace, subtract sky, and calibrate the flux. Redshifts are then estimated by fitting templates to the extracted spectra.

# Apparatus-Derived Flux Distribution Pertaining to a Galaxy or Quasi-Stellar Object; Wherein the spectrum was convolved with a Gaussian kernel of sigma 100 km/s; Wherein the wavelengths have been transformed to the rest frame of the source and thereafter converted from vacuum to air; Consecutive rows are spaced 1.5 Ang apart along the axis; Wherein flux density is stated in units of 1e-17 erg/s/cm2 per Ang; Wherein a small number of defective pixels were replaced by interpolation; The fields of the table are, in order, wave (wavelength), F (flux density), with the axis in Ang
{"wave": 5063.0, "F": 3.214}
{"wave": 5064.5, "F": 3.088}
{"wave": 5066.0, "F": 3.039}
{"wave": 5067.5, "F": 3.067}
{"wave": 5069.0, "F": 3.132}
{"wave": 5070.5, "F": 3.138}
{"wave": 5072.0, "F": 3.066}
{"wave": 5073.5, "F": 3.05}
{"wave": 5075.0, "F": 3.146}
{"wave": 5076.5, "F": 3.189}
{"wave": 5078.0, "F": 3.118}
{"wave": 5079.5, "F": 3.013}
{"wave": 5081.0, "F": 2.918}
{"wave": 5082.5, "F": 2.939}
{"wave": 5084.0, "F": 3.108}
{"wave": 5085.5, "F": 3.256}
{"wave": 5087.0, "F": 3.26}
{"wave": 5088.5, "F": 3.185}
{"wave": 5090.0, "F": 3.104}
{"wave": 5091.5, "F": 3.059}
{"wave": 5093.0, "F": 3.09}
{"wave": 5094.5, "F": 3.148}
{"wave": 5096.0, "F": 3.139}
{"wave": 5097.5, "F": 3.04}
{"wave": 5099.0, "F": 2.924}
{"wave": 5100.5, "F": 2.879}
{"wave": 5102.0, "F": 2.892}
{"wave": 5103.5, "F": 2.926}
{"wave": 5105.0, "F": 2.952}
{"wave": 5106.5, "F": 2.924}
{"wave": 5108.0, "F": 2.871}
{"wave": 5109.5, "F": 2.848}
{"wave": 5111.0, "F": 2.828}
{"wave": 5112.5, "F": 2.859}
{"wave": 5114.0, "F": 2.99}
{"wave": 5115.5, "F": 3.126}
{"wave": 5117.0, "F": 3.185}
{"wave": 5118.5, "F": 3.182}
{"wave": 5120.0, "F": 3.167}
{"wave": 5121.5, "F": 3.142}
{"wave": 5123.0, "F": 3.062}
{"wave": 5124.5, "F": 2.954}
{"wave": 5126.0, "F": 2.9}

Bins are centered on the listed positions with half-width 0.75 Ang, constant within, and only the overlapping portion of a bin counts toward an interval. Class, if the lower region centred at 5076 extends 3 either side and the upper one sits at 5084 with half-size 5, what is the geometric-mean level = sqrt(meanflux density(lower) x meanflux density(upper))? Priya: 3.11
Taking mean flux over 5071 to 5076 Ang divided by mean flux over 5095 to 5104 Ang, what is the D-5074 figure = 1.04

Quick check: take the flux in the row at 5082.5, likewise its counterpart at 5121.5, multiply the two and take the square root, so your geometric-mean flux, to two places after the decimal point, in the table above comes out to 3.04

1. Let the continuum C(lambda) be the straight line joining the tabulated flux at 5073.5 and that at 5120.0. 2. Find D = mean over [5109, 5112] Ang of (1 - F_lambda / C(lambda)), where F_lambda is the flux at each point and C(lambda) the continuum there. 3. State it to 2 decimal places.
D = 0.10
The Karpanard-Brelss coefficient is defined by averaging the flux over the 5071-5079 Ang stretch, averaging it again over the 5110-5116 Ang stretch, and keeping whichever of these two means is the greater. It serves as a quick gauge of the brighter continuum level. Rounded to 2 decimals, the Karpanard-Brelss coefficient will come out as 3.11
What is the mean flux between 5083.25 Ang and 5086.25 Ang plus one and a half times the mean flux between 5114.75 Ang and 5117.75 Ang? 7.92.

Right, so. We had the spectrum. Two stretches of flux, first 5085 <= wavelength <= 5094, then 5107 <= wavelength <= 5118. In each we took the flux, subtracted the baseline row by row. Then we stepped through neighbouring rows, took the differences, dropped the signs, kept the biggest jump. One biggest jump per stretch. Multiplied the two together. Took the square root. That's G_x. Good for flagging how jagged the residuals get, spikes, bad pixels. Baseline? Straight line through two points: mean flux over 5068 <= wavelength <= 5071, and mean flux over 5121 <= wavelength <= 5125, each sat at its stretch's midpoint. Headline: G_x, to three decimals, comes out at 0.104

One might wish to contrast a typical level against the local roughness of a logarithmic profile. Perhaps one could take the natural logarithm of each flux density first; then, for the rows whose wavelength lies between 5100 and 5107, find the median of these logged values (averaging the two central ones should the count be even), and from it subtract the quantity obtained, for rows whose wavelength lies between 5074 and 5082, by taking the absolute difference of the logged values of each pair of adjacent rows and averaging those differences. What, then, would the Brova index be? 1.047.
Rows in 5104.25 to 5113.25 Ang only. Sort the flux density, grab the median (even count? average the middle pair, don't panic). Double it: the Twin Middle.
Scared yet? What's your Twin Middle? 5.73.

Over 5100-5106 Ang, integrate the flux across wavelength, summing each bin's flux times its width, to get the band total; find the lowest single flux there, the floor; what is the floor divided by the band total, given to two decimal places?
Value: 0.16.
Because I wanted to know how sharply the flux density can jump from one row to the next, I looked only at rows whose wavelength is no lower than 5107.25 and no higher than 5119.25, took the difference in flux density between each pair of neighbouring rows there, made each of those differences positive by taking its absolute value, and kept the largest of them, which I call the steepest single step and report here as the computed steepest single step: 0.14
